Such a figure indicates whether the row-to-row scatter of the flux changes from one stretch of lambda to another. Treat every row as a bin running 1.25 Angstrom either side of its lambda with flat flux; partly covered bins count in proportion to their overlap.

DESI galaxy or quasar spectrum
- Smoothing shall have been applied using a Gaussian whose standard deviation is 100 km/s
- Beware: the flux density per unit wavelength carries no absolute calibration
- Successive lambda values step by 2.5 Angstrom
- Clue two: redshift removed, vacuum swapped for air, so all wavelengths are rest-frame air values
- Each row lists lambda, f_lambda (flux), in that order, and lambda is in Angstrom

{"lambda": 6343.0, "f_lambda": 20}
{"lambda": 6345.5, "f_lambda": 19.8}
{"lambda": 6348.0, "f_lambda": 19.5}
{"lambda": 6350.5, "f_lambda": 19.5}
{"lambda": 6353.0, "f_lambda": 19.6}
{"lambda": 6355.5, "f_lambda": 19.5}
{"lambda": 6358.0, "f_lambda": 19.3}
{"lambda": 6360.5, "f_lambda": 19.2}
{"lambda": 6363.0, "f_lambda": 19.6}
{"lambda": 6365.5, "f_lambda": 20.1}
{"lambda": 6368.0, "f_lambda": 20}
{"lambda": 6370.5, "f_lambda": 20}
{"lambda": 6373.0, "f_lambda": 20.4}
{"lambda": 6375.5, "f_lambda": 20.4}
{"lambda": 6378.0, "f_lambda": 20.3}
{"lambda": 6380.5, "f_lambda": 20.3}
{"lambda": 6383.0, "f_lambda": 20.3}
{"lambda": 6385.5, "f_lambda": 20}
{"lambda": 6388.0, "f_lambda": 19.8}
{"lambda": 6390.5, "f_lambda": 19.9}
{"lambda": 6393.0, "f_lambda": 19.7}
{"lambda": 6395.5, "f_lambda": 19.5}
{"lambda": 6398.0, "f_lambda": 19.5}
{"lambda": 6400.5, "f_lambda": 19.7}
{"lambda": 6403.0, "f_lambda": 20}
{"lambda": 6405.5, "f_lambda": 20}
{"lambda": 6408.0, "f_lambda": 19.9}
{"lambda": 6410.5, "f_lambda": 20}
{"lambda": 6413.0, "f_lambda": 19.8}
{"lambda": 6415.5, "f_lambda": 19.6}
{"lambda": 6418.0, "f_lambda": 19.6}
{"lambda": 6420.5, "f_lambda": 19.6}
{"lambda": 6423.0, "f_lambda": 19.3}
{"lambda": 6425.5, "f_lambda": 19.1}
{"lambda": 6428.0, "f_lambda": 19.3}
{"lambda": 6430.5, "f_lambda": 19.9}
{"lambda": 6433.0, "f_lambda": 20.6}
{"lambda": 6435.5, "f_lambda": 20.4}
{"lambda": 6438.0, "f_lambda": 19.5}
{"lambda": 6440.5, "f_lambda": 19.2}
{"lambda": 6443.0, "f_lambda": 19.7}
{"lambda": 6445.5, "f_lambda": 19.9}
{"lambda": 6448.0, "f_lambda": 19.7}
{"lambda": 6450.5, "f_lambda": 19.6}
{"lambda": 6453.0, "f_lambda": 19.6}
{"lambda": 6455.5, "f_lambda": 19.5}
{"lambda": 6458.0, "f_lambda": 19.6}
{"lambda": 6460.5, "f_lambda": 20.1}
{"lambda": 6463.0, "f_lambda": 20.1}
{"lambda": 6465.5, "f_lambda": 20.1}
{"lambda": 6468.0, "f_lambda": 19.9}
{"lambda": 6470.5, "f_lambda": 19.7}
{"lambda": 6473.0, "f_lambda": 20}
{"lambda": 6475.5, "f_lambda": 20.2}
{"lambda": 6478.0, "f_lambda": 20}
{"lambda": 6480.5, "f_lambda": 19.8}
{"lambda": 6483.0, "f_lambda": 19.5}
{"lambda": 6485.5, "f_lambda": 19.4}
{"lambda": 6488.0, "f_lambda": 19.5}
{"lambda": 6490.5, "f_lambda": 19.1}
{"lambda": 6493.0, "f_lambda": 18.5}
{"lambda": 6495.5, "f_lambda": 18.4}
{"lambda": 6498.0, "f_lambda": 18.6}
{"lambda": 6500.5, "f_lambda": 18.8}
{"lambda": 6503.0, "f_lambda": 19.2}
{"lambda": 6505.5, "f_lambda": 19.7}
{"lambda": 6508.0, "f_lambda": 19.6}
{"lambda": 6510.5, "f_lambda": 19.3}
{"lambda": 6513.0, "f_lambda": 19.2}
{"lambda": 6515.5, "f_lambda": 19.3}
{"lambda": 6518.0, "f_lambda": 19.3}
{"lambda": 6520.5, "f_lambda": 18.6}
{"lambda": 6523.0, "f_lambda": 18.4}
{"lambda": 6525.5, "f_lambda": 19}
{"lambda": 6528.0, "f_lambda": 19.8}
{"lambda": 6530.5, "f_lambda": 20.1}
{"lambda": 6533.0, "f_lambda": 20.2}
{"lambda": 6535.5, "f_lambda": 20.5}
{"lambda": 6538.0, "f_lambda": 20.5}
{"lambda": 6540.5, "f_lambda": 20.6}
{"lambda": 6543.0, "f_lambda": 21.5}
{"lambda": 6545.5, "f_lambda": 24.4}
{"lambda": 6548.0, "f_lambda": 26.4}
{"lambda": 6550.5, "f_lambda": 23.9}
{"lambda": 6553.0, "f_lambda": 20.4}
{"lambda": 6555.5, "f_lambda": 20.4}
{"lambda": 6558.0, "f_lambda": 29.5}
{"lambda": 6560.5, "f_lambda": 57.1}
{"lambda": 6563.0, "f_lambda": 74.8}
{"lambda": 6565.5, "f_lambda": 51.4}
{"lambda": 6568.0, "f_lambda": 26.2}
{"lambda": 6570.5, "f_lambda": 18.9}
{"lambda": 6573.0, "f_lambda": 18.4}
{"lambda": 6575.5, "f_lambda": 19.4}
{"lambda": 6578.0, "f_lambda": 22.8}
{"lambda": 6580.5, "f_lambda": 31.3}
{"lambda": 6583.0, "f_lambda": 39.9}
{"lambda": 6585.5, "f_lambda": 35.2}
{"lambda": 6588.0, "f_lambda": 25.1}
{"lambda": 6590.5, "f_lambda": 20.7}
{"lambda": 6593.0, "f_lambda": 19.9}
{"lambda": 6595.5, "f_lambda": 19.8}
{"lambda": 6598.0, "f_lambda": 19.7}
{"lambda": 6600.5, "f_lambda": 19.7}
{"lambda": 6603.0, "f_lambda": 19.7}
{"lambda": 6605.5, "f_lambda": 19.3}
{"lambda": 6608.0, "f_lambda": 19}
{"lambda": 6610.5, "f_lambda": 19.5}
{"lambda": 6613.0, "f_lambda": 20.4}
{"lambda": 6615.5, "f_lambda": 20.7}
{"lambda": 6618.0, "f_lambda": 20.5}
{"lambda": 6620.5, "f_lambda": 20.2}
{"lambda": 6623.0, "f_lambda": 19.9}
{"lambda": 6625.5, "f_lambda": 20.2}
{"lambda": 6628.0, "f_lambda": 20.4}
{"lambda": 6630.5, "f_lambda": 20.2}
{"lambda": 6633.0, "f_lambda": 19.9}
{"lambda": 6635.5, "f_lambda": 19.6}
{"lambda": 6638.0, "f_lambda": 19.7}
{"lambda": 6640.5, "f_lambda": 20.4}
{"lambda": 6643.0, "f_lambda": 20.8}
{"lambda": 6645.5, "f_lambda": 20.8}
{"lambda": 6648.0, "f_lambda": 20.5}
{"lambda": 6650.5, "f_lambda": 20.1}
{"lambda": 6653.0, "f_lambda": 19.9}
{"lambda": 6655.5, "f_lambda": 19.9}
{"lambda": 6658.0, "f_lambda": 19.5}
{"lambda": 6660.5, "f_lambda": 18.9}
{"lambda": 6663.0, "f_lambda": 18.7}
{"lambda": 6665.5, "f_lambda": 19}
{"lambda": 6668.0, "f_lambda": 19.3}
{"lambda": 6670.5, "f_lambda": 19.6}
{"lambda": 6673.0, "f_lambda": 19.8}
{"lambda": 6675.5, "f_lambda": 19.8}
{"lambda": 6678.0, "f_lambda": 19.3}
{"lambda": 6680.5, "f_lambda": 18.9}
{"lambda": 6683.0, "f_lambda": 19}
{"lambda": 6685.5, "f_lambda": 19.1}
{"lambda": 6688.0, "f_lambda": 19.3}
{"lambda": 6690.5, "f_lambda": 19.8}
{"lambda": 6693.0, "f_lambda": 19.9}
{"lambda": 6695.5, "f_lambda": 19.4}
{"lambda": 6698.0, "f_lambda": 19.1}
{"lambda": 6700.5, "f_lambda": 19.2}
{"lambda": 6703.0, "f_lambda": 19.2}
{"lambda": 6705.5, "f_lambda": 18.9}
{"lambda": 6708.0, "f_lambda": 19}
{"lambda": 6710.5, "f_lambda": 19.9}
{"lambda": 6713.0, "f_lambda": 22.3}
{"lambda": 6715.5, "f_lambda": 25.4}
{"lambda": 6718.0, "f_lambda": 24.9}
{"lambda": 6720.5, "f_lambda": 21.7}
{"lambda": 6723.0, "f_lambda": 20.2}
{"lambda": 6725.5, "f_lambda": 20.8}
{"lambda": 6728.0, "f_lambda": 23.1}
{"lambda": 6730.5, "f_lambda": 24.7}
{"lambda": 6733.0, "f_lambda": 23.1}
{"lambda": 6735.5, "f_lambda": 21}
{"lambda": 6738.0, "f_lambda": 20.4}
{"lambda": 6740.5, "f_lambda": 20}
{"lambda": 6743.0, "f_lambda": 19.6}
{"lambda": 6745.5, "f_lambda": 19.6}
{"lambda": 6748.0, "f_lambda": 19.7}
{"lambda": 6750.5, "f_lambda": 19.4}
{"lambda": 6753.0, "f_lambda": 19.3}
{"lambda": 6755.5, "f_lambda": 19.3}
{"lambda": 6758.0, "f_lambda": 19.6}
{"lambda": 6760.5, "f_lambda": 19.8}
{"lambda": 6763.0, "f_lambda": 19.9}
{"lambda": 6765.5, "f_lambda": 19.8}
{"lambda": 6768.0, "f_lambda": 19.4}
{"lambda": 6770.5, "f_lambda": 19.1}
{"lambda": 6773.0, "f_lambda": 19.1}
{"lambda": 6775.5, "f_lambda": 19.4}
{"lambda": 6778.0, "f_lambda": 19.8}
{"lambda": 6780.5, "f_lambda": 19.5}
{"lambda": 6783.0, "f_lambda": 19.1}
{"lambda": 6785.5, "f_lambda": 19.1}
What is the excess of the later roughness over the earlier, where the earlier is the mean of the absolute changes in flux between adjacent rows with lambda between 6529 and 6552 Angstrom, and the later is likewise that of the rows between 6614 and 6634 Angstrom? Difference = -0.84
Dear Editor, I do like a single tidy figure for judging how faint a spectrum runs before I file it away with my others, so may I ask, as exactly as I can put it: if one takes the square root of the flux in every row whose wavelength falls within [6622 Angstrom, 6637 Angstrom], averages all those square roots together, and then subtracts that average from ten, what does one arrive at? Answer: 5.52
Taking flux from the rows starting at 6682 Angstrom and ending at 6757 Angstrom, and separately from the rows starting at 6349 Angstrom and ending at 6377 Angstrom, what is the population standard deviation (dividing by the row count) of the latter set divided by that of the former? 0.2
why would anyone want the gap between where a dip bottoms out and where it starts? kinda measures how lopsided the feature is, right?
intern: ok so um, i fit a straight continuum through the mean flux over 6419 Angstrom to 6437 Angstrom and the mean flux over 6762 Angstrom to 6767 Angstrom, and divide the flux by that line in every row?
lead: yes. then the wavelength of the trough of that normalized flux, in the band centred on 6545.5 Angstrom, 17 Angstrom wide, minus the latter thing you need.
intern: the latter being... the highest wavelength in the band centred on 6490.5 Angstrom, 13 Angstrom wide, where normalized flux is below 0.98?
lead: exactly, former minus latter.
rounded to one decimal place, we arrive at 57.5 Angstrom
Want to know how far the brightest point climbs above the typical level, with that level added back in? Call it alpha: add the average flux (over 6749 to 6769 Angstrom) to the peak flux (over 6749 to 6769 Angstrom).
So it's 39.5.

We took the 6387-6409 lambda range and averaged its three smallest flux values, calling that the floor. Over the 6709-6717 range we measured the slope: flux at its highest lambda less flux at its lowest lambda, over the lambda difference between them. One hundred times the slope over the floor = 5.6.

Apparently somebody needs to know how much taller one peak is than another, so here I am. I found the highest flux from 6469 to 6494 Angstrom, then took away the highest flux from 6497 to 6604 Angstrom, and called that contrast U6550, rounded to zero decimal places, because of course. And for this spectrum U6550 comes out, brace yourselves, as -55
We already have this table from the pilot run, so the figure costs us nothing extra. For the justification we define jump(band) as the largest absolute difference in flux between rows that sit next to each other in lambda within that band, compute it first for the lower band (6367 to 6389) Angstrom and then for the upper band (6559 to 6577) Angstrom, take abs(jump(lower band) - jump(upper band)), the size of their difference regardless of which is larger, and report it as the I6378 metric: 24.8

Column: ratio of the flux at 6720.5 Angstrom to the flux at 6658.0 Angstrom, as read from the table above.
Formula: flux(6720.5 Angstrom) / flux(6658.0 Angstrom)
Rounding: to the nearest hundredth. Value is 1.11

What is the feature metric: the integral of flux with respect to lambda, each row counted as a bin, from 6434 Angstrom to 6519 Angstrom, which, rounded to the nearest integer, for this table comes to 1660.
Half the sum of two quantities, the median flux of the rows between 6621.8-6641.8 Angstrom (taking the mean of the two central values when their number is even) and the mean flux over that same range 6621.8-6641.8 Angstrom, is 20.04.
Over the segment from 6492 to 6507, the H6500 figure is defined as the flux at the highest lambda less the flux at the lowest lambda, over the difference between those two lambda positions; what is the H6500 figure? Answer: 0.096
